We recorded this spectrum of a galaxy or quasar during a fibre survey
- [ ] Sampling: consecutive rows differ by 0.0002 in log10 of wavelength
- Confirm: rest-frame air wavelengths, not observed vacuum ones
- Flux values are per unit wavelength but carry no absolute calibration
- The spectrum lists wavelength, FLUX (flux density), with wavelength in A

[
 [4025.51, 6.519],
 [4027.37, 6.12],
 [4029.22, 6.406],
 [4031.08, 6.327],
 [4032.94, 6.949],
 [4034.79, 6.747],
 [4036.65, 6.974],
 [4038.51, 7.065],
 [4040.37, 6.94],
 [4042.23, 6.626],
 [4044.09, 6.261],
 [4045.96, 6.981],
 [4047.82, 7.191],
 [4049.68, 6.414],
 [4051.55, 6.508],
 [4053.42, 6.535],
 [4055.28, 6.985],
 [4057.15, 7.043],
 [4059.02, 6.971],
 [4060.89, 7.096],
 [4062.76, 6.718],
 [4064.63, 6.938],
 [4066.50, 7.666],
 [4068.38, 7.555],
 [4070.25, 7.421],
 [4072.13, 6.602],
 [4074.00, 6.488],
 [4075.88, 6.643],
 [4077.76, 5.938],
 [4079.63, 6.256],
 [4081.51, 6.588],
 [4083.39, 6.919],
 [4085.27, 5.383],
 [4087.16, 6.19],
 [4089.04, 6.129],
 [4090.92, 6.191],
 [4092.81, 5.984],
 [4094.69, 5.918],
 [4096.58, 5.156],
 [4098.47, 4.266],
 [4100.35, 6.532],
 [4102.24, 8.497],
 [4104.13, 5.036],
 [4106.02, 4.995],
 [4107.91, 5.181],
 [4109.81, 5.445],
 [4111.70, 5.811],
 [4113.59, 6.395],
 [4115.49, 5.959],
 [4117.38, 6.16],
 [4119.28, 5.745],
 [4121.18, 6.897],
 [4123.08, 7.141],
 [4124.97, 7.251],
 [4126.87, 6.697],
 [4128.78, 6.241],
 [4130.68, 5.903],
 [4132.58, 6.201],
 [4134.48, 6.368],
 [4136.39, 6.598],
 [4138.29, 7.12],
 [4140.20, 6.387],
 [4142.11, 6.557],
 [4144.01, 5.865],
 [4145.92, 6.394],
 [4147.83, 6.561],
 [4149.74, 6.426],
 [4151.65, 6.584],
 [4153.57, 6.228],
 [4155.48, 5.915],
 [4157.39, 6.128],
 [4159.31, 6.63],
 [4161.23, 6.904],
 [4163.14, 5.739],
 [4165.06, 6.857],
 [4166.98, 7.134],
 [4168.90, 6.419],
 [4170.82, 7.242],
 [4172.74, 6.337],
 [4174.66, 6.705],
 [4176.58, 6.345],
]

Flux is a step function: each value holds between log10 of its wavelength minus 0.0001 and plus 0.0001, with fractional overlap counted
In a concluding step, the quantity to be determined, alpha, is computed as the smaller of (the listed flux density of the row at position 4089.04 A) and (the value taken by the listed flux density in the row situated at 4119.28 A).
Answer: 5.7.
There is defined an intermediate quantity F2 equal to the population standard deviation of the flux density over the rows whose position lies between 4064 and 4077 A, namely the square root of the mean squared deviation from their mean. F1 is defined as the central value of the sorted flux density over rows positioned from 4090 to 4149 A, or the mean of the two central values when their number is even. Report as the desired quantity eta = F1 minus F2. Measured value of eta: 5.7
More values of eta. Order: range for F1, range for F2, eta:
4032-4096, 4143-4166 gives 6.3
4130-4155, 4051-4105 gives 5.6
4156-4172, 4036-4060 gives 6.5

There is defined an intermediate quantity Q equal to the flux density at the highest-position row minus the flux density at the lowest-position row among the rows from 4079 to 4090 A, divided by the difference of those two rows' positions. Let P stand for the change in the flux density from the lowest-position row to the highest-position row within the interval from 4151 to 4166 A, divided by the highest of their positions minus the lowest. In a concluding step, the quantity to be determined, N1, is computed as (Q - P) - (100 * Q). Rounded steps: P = 0.020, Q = -0.01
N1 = 1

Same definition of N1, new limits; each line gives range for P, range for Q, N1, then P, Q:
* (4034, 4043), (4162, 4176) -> -8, -0.016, 0.08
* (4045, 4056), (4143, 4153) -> -9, 0.000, 0.09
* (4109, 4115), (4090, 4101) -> -4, 0.251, 0.04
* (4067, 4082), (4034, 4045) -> 5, -0.074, -0.05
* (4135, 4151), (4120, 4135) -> 4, -0.013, -0.04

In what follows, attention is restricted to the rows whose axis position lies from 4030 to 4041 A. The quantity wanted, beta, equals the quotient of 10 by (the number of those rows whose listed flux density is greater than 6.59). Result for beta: 2.00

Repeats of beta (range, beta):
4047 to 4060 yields 2.50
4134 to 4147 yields 5.00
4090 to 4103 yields 10.00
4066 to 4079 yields 2.00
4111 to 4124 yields 5.00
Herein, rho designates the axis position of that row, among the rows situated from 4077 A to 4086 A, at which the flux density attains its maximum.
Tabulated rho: 4083.39 A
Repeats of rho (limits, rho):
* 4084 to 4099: 4090.92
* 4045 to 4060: 4047.82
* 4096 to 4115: 4102.24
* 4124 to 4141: 4124.97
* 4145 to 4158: 4151.65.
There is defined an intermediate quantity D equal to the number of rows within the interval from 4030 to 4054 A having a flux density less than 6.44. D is 3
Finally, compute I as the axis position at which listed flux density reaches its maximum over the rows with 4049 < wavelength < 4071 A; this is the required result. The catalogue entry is 4066.50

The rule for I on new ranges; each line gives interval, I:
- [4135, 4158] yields 4138.29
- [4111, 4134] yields 4124.97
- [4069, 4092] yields 4070.25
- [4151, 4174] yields 4170.82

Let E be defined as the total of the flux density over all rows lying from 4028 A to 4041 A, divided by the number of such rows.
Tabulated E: 6.77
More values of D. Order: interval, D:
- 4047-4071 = 1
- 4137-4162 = 7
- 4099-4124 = 9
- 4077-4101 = 10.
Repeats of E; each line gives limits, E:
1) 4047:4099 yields 6.49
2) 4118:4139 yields 6.56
